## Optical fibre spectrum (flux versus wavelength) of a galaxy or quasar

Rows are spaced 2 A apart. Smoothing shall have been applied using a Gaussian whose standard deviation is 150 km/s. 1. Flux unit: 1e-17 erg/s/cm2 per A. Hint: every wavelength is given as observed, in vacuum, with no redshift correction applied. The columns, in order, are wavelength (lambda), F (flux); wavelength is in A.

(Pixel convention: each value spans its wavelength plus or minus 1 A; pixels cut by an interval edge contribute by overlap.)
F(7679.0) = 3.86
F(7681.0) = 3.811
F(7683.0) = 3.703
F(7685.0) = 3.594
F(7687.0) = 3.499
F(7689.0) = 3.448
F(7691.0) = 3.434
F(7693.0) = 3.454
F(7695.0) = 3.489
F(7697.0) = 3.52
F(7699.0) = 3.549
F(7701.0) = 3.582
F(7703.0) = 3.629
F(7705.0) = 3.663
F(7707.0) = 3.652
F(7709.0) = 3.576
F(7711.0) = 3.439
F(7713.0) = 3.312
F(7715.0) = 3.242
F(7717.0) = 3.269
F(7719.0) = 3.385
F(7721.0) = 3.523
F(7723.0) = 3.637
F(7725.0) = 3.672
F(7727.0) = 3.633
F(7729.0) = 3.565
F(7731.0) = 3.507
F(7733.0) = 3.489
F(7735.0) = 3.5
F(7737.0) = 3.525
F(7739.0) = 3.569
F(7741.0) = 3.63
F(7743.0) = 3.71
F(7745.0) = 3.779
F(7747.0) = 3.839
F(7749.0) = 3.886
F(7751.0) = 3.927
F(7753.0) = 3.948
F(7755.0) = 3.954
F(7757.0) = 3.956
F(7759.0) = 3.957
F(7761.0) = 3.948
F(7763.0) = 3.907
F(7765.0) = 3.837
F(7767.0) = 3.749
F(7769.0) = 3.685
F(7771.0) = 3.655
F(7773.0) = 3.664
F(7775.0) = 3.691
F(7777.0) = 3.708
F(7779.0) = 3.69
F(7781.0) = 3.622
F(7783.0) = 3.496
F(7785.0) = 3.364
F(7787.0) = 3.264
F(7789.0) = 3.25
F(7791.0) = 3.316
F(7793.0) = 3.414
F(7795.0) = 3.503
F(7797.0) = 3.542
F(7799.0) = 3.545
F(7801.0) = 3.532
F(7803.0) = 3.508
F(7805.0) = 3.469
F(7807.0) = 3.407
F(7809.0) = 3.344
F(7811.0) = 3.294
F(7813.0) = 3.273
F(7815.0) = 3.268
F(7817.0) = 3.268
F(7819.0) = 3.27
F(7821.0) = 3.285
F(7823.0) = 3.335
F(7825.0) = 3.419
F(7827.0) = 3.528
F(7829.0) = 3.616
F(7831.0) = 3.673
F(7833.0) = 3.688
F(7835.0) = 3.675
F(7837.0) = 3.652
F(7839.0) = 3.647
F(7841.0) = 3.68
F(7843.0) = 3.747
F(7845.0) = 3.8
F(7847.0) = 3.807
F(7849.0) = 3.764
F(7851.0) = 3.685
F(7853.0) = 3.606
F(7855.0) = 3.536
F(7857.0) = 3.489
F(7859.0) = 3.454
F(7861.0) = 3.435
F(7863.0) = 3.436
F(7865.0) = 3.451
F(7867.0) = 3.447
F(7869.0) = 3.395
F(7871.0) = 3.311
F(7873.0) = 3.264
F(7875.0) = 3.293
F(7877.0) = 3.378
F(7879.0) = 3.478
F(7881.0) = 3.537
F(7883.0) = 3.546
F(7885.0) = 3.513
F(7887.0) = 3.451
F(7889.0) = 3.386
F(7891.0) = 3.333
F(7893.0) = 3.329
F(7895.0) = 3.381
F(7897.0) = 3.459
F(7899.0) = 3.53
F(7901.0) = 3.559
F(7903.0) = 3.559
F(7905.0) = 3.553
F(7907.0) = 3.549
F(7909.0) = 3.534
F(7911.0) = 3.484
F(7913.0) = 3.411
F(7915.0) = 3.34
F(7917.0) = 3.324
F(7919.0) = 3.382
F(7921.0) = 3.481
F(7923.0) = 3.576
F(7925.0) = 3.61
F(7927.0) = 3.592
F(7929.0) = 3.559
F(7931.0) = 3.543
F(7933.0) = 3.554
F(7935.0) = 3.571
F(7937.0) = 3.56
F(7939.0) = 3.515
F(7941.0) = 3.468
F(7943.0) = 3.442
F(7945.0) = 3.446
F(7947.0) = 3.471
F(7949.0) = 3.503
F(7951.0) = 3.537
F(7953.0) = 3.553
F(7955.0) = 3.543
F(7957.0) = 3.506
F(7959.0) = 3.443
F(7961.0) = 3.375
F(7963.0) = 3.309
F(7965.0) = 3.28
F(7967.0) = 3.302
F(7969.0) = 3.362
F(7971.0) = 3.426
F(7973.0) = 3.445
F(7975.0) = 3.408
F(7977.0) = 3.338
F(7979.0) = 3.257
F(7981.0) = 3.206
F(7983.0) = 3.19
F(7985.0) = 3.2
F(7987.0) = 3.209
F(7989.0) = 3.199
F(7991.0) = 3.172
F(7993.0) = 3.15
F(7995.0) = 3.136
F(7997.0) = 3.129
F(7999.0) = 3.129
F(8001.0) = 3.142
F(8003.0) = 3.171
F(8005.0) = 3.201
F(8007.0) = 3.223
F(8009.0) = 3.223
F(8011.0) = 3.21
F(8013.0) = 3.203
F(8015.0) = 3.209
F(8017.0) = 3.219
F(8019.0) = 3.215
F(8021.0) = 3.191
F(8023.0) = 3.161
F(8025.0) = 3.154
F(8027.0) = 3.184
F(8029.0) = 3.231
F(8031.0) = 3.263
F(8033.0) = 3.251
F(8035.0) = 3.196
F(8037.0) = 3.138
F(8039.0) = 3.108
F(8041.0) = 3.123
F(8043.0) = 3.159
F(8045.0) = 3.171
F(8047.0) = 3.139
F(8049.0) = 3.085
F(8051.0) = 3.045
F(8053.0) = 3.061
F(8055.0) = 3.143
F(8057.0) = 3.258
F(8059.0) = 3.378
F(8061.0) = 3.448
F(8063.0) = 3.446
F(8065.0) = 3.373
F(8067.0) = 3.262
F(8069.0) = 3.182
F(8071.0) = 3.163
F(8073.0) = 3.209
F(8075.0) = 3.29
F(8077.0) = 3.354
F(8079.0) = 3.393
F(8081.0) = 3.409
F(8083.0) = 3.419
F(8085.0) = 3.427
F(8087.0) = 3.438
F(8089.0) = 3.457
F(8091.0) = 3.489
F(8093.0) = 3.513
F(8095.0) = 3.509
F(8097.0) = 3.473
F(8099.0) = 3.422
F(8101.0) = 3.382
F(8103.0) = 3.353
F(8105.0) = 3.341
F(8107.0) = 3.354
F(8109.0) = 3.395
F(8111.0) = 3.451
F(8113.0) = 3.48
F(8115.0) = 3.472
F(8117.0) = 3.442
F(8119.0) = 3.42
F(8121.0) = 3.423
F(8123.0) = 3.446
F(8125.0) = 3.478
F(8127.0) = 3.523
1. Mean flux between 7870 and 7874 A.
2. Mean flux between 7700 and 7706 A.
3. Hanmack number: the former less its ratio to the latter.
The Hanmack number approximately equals 2.38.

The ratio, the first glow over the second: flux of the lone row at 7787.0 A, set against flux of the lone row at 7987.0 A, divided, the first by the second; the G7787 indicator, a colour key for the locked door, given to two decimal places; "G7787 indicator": 1.02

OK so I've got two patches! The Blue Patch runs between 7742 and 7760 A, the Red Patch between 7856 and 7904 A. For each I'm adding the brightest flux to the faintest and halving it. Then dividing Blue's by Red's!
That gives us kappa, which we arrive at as 1.12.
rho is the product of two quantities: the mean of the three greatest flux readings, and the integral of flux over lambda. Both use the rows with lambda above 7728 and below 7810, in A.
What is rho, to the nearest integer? 1178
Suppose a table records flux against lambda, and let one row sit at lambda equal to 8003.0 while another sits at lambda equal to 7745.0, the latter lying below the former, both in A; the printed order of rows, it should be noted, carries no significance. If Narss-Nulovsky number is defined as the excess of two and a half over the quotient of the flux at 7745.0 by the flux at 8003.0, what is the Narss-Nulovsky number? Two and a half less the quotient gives 1.31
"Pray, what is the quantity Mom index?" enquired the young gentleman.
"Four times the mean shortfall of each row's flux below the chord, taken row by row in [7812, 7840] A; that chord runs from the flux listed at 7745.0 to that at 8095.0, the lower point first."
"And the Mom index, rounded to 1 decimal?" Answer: 1.0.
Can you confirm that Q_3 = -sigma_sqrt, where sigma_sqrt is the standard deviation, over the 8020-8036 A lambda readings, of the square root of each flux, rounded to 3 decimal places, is -0.011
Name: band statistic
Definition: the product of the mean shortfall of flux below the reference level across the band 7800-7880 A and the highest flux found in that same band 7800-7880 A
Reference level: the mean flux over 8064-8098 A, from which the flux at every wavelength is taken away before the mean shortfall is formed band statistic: -0.44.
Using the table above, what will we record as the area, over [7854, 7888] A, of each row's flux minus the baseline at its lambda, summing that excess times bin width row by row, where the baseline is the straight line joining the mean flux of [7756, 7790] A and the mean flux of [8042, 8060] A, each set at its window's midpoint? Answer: -2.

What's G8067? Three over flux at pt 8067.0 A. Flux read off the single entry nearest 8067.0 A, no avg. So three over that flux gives 0.92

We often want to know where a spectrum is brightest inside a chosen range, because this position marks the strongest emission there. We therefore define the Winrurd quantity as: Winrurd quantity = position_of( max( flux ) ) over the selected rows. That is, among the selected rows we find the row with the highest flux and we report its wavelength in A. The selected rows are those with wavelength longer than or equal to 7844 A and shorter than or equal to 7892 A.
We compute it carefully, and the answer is 7847.0 A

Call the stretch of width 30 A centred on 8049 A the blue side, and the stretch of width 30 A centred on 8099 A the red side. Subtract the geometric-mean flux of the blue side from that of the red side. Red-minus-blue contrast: 0.24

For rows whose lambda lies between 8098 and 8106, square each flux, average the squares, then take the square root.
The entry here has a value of 3.37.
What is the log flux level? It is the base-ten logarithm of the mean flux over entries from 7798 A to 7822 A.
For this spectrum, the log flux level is 0.528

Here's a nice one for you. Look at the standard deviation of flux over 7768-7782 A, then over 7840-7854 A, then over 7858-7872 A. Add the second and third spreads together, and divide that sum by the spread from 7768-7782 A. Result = 4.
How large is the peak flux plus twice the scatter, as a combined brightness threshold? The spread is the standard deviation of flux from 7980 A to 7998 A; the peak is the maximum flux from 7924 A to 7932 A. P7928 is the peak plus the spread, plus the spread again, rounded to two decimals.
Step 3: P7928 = 3.67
